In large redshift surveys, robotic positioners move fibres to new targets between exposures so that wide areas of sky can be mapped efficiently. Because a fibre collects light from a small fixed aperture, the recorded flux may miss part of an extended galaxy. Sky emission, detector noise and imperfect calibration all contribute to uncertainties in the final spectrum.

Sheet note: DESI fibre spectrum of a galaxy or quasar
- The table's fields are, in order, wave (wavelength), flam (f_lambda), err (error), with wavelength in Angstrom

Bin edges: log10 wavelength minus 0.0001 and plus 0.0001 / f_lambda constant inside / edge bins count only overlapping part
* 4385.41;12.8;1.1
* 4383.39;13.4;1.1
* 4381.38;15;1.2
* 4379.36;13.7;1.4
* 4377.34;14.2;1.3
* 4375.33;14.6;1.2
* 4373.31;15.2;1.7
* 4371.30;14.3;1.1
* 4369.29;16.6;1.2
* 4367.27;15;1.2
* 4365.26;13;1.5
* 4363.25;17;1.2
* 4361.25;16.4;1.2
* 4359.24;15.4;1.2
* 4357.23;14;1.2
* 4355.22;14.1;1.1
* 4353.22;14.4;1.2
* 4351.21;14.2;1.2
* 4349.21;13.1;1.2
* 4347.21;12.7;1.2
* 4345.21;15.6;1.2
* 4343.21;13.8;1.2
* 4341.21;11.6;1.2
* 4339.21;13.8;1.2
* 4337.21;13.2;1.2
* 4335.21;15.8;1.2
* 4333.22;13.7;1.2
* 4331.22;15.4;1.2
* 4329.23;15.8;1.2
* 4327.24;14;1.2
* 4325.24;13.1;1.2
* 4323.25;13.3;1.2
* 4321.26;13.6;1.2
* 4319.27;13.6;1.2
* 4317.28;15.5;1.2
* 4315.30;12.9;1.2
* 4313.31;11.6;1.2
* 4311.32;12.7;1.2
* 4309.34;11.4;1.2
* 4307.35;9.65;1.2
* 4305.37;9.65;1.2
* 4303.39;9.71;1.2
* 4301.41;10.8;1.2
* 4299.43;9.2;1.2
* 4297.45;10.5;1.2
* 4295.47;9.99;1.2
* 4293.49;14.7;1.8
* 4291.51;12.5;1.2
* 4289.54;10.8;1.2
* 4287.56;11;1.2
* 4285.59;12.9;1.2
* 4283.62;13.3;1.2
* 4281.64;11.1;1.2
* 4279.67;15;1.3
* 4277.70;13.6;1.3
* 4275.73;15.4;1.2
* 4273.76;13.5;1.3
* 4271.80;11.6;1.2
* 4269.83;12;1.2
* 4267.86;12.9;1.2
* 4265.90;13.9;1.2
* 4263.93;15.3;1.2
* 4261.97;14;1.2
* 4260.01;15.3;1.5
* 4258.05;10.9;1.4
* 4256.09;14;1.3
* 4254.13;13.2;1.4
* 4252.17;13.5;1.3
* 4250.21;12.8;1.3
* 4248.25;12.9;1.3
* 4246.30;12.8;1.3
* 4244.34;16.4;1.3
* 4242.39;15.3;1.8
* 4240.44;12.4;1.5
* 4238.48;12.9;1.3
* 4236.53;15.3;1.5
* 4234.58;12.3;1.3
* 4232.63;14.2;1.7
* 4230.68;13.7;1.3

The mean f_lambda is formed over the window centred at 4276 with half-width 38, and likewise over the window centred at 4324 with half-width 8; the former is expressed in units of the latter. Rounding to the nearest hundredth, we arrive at 0.88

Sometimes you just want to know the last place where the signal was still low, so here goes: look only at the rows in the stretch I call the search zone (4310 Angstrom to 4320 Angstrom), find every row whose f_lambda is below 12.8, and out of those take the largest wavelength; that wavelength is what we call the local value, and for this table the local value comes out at 4313.31 Angstrom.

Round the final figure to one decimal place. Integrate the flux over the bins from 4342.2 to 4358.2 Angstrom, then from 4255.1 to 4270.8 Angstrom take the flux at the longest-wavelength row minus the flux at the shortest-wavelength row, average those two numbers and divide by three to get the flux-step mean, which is 37.0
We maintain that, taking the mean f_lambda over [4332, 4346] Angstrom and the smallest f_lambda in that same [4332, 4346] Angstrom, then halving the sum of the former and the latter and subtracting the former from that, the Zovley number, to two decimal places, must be -1.16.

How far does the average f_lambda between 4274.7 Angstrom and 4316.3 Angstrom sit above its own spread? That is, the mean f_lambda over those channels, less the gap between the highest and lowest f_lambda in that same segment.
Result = 5.6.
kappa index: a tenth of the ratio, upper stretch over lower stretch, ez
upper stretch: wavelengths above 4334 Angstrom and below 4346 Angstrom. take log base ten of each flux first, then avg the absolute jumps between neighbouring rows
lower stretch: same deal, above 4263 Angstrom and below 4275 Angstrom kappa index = 0.16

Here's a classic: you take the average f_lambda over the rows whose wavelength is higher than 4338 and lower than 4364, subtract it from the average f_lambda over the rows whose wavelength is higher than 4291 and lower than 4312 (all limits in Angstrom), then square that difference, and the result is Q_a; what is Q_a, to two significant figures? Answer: 11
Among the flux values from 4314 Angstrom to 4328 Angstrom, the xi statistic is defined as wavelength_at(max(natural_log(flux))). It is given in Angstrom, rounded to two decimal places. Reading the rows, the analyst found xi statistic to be 4317.28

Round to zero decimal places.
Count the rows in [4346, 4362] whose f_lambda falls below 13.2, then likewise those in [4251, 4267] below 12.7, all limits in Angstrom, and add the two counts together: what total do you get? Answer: 3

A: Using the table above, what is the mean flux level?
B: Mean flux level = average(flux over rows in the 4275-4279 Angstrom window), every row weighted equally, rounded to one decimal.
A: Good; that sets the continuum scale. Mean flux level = 14.5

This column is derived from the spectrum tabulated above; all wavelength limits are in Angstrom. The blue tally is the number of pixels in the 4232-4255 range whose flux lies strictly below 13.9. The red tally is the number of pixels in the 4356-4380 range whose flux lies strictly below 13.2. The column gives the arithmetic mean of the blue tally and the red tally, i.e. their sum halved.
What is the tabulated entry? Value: 4.5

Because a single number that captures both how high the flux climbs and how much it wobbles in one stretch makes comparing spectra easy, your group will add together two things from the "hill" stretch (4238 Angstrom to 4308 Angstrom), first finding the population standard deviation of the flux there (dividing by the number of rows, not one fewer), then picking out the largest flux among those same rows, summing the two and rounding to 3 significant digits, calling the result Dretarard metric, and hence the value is 18.3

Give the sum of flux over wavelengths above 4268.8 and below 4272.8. 24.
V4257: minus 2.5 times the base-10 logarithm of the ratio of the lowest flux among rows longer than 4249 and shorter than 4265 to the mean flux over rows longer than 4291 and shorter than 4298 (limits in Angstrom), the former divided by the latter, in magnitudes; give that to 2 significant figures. 0.10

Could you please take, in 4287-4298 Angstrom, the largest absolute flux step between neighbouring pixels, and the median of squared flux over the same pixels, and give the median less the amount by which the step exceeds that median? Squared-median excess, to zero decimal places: 233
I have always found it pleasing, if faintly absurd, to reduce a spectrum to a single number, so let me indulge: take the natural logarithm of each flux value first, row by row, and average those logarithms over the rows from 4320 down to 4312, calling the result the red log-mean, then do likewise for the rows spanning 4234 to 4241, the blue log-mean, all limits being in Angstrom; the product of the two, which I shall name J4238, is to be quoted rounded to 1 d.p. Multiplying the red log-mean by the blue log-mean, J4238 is 6.7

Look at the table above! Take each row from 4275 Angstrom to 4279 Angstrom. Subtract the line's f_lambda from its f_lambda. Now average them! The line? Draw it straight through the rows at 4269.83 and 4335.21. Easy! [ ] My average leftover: 2.1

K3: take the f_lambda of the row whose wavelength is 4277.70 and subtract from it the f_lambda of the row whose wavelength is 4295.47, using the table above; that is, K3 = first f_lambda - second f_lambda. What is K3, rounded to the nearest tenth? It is 3.6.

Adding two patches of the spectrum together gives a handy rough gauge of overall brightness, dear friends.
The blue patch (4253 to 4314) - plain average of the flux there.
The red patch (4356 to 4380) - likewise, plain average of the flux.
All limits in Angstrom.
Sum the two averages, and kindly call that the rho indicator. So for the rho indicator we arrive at 27.3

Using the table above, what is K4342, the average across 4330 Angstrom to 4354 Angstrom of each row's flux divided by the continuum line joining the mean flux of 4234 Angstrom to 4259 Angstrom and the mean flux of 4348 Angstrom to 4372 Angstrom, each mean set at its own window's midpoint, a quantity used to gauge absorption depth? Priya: 0.96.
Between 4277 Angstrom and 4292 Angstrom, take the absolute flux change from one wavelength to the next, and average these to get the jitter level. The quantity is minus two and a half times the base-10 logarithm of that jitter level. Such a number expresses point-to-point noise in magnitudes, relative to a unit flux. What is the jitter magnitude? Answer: -0.56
